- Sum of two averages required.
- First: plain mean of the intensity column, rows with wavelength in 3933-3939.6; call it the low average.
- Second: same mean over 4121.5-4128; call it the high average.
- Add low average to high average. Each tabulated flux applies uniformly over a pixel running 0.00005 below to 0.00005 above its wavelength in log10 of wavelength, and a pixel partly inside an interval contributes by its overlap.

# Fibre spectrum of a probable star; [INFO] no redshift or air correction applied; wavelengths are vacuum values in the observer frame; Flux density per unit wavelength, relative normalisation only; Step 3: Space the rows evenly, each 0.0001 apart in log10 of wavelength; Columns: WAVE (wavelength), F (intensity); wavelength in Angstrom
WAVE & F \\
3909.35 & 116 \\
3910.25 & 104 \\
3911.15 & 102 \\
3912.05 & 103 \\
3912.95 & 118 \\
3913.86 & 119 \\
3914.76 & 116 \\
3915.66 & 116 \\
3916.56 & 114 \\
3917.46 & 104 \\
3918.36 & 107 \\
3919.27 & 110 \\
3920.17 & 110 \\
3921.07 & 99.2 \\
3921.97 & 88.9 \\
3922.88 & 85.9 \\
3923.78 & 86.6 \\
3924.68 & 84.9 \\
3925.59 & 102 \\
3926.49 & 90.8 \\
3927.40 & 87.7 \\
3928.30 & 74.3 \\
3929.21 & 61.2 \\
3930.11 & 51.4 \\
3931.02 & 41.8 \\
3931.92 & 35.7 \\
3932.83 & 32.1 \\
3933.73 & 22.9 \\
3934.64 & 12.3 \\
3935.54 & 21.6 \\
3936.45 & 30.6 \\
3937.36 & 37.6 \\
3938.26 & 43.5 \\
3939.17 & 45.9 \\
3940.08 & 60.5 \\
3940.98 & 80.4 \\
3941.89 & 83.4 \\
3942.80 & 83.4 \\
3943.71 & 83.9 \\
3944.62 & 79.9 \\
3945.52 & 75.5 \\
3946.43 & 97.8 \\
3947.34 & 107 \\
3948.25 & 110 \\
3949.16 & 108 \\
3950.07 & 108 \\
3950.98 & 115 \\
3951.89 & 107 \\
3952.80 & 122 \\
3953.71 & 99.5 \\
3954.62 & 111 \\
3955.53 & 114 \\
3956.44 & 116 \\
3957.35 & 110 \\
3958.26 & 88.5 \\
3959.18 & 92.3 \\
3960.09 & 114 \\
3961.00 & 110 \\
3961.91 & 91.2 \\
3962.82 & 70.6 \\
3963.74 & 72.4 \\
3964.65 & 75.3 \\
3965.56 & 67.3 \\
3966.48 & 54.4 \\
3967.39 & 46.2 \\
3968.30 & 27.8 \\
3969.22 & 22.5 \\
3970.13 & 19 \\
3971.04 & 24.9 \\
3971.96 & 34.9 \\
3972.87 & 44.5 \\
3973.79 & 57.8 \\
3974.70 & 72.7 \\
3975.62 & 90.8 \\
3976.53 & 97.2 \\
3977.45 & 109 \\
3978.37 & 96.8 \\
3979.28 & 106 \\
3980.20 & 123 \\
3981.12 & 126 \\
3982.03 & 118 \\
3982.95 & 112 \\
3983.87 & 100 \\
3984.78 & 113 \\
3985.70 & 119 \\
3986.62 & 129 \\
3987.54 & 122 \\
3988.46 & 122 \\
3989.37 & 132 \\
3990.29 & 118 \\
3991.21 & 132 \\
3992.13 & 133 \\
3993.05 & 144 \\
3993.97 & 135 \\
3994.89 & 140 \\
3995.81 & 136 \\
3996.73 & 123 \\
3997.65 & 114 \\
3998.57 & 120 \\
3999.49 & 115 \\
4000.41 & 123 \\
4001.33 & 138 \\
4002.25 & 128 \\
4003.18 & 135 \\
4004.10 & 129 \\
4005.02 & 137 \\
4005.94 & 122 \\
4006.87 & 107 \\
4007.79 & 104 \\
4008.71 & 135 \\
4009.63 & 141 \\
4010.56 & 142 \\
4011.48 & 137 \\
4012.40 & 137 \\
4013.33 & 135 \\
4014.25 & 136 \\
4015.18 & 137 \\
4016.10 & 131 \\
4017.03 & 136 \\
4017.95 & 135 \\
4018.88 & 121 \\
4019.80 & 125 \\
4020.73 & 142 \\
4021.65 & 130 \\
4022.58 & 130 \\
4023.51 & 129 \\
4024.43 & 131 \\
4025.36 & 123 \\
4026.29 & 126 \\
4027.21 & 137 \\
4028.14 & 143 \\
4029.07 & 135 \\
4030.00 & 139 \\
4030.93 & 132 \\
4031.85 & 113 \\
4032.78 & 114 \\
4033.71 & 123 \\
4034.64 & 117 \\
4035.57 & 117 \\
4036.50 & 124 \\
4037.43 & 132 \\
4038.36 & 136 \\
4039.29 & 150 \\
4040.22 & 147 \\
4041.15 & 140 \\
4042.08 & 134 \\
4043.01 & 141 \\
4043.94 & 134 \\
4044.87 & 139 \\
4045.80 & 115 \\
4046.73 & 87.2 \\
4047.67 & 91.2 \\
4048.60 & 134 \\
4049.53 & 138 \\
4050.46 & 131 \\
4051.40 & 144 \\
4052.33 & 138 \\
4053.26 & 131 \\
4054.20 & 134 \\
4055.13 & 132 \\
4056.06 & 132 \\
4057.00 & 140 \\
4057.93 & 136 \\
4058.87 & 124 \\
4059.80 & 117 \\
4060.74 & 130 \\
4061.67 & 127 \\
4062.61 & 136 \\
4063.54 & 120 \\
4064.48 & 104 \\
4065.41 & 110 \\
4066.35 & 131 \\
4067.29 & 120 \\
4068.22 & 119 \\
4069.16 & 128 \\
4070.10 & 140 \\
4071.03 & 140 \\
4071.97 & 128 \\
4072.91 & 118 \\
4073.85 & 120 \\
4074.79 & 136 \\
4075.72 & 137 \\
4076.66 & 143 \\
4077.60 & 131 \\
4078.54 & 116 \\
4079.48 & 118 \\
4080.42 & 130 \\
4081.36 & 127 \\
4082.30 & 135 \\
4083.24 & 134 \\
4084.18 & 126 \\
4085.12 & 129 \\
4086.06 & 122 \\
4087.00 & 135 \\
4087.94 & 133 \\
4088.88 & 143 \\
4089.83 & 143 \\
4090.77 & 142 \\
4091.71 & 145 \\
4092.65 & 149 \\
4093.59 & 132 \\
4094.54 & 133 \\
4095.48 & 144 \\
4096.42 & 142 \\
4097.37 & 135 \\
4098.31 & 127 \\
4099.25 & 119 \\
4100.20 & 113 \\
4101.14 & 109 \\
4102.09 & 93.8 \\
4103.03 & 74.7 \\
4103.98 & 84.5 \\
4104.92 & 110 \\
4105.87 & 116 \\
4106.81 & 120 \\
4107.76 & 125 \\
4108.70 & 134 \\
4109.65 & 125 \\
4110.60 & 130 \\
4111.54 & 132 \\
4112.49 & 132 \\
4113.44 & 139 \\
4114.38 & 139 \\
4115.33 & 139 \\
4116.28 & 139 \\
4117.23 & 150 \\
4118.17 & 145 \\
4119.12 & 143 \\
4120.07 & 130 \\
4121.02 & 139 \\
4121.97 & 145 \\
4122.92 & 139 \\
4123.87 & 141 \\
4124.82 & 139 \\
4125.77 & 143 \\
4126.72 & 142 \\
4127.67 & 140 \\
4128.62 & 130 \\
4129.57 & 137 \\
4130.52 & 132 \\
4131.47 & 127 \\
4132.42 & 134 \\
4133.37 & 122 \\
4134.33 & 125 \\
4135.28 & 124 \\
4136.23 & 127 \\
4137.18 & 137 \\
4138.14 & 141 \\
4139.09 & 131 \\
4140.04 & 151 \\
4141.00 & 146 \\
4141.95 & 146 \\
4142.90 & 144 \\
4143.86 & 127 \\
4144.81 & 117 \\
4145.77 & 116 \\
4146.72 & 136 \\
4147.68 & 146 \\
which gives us 172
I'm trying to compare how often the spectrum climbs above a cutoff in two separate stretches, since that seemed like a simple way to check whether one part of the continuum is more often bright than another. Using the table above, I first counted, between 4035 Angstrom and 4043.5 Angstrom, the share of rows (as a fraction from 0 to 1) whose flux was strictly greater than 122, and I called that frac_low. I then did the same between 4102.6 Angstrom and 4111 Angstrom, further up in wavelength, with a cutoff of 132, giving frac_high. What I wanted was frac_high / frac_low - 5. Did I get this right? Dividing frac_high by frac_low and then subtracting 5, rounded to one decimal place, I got -4.9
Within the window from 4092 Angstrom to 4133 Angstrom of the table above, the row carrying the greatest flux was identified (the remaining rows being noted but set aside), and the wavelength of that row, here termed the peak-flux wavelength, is 4117.23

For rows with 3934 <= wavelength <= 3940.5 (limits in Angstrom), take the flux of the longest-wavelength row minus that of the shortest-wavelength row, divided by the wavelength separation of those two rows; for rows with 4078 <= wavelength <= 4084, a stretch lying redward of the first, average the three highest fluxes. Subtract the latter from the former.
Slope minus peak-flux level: -124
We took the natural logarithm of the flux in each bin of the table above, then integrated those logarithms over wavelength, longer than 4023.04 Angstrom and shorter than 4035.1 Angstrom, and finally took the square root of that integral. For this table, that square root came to 7.65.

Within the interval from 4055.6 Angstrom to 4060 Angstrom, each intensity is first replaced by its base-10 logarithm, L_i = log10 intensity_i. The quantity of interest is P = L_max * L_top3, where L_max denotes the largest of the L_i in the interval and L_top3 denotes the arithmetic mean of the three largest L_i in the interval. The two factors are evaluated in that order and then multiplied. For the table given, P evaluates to 4.58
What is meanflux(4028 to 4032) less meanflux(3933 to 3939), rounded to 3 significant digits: 104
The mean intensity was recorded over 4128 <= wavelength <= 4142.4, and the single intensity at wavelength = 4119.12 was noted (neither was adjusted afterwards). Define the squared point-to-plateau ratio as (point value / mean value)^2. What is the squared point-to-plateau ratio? 1.14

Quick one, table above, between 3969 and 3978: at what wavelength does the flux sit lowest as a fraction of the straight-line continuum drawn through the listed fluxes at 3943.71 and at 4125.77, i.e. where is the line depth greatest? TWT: 3970.13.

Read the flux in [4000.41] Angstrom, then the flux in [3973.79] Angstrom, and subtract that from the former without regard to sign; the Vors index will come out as 65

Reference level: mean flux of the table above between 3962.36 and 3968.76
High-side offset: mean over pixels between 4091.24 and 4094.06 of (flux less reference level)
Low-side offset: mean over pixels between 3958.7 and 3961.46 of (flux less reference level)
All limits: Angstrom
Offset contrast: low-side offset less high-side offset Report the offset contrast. -37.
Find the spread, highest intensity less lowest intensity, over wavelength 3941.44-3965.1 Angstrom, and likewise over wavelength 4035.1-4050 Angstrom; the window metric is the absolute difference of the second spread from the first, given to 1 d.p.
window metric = 11.4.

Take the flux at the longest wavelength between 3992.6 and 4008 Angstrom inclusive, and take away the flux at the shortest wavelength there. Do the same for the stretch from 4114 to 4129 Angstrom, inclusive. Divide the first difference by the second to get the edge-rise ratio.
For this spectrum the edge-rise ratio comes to 4.4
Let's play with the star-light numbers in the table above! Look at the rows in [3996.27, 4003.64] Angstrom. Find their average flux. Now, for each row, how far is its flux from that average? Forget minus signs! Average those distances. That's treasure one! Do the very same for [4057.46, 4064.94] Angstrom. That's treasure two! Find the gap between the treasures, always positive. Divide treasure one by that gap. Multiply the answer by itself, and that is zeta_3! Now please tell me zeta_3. 37.3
